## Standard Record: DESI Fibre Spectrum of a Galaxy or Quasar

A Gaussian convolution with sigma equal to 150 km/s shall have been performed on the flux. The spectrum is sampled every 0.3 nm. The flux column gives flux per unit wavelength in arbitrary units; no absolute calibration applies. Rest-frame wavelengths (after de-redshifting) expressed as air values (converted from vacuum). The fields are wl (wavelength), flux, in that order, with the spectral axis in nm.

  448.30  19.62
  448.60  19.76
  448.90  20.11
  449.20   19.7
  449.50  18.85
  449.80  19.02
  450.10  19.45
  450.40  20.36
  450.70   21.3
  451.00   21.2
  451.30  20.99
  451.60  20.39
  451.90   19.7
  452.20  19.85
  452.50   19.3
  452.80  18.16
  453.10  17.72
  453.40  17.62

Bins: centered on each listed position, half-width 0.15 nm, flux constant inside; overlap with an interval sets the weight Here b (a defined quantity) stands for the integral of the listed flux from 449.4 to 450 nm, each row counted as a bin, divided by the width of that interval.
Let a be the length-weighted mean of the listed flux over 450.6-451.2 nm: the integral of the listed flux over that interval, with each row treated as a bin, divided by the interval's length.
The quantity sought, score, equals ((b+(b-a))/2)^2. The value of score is 70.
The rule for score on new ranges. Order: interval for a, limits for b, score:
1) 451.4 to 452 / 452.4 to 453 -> 73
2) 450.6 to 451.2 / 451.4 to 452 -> 91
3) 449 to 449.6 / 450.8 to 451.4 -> 131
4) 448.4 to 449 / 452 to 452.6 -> 93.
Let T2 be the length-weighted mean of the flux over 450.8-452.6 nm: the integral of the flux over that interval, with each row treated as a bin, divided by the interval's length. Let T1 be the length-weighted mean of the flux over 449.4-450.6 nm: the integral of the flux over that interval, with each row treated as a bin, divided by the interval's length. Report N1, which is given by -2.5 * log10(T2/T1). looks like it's -0.04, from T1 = 19.5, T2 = 20.3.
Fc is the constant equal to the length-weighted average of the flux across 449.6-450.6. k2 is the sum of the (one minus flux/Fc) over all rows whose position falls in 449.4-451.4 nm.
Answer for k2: -0.18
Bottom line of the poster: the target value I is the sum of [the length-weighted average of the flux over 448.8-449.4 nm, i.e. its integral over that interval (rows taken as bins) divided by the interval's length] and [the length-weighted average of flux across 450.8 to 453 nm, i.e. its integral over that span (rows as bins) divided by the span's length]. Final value 39.7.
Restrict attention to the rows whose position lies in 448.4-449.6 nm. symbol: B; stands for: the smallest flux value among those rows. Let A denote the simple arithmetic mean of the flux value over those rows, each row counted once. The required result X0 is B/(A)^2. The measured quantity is 0.0490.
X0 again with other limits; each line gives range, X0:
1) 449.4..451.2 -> 0.0470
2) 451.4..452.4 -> 0.0493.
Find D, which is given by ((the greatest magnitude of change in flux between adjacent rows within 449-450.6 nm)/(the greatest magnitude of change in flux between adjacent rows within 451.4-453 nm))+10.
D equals 10.8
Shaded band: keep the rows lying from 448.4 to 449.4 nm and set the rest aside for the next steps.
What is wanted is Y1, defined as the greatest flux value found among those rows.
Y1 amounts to 20.11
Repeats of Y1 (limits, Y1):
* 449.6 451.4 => 21.3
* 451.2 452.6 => 20.99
